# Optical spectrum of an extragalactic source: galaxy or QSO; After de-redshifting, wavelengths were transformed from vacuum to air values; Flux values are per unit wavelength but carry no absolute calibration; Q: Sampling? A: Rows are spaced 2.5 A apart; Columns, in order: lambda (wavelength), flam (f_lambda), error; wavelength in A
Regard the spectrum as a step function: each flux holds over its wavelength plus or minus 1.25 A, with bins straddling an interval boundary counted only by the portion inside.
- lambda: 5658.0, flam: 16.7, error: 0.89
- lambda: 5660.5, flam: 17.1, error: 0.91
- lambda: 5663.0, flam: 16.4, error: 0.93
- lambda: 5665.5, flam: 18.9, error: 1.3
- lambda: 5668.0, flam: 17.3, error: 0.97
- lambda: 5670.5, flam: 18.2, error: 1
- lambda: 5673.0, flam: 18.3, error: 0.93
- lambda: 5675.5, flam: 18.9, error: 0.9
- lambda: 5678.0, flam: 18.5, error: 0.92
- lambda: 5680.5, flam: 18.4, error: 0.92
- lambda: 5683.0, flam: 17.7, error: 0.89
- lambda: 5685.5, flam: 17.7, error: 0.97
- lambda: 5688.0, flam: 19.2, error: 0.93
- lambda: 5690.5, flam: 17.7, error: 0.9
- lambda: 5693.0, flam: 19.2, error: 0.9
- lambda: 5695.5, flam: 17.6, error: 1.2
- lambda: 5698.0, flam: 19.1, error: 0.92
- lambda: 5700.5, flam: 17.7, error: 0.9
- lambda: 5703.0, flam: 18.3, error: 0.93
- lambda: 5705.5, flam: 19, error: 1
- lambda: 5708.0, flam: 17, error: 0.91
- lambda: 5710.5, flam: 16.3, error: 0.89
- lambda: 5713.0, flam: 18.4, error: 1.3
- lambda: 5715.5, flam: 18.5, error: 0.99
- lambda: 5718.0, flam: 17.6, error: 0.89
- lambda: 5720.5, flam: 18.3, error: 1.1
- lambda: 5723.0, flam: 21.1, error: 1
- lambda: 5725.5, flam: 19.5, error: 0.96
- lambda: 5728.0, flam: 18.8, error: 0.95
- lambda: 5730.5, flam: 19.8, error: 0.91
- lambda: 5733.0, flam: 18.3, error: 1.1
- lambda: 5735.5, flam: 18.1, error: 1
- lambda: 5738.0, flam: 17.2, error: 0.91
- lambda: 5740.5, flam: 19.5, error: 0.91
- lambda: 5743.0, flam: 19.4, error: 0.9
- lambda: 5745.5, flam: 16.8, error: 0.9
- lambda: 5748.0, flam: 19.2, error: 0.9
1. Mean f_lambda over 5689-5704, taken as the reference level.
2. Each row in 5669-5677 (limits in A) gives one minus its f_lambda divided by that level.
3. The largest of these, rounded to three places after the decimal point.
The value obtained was 0.004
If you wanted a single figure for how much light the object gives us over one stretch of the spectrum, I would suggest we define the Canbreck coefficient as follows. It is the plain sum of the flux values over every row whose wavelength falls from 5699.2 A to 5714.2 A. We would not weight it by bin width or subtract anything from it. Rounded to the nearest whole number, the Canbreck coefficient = 107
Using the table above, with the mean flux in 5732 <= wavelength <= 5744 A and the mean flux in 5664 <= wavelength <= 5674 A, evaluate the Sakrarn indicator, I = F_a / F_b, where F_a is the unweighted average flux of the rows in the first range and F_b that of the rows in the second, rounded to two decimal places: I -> 1.02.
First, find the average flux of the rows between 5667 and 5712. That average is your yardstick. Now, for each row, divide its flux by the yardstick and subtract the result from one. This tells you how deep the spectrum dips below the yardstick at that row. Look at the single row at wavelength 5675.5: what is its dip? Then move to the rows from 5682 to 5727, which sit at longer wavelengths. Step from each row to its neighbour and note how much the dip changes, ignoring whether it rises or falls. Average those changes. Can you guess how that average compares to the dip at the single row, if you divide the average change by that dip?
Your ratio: -1.6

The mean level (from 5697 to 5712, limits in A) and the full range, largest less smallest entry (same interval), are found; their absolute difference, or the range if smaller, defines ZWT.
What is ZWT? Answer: 2.8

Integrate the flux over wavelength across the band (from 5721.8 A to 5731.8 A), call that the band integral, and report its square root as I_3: 14.1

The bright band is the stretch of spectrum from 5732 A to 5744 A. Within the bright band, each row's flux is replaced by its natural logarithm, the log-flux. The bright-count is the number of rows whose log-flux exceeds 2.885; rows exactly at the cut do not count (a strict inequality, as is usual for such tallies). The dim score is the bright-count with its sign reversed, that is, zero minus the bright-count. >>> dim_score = -4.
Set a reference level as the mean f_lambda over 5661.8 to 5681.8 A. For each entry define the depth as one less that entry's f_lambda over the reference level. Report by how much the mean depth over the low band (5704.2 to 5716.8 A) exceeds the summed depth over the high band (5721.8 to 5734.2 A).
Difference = 0.40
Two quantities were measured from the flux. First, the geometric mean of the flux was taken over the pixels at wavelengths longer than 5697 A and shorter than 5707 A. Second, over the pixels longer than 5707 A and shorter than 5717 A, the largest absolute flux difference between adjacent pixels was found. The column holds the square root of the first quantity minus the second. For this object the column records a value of 2.2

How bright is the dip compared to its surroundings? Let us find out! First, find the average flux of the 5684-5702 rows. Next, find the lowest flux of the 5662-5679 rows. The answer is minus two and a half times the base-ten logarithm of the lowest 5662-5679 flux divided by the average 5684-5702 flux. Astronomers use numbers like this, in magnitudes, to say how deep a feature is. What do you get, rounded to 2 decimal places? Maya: 0.12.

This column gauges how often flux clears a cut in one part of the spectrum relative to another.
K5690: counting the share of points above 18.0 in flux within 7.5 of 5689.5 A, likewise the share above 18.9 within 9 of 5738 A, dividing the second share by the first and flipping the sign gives -1.3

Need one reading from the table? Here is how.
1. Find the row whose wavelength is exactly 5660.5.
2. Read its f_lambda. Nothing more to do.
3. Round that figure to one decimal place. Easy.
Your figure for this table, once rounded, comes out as 17.1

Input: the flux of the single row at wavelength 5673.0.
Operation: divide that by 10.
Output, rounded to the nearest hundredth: 1.83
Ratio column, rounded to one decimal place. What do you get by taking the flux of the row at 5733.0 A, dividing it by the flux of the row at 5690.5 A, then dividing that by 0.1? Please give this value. 10.3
